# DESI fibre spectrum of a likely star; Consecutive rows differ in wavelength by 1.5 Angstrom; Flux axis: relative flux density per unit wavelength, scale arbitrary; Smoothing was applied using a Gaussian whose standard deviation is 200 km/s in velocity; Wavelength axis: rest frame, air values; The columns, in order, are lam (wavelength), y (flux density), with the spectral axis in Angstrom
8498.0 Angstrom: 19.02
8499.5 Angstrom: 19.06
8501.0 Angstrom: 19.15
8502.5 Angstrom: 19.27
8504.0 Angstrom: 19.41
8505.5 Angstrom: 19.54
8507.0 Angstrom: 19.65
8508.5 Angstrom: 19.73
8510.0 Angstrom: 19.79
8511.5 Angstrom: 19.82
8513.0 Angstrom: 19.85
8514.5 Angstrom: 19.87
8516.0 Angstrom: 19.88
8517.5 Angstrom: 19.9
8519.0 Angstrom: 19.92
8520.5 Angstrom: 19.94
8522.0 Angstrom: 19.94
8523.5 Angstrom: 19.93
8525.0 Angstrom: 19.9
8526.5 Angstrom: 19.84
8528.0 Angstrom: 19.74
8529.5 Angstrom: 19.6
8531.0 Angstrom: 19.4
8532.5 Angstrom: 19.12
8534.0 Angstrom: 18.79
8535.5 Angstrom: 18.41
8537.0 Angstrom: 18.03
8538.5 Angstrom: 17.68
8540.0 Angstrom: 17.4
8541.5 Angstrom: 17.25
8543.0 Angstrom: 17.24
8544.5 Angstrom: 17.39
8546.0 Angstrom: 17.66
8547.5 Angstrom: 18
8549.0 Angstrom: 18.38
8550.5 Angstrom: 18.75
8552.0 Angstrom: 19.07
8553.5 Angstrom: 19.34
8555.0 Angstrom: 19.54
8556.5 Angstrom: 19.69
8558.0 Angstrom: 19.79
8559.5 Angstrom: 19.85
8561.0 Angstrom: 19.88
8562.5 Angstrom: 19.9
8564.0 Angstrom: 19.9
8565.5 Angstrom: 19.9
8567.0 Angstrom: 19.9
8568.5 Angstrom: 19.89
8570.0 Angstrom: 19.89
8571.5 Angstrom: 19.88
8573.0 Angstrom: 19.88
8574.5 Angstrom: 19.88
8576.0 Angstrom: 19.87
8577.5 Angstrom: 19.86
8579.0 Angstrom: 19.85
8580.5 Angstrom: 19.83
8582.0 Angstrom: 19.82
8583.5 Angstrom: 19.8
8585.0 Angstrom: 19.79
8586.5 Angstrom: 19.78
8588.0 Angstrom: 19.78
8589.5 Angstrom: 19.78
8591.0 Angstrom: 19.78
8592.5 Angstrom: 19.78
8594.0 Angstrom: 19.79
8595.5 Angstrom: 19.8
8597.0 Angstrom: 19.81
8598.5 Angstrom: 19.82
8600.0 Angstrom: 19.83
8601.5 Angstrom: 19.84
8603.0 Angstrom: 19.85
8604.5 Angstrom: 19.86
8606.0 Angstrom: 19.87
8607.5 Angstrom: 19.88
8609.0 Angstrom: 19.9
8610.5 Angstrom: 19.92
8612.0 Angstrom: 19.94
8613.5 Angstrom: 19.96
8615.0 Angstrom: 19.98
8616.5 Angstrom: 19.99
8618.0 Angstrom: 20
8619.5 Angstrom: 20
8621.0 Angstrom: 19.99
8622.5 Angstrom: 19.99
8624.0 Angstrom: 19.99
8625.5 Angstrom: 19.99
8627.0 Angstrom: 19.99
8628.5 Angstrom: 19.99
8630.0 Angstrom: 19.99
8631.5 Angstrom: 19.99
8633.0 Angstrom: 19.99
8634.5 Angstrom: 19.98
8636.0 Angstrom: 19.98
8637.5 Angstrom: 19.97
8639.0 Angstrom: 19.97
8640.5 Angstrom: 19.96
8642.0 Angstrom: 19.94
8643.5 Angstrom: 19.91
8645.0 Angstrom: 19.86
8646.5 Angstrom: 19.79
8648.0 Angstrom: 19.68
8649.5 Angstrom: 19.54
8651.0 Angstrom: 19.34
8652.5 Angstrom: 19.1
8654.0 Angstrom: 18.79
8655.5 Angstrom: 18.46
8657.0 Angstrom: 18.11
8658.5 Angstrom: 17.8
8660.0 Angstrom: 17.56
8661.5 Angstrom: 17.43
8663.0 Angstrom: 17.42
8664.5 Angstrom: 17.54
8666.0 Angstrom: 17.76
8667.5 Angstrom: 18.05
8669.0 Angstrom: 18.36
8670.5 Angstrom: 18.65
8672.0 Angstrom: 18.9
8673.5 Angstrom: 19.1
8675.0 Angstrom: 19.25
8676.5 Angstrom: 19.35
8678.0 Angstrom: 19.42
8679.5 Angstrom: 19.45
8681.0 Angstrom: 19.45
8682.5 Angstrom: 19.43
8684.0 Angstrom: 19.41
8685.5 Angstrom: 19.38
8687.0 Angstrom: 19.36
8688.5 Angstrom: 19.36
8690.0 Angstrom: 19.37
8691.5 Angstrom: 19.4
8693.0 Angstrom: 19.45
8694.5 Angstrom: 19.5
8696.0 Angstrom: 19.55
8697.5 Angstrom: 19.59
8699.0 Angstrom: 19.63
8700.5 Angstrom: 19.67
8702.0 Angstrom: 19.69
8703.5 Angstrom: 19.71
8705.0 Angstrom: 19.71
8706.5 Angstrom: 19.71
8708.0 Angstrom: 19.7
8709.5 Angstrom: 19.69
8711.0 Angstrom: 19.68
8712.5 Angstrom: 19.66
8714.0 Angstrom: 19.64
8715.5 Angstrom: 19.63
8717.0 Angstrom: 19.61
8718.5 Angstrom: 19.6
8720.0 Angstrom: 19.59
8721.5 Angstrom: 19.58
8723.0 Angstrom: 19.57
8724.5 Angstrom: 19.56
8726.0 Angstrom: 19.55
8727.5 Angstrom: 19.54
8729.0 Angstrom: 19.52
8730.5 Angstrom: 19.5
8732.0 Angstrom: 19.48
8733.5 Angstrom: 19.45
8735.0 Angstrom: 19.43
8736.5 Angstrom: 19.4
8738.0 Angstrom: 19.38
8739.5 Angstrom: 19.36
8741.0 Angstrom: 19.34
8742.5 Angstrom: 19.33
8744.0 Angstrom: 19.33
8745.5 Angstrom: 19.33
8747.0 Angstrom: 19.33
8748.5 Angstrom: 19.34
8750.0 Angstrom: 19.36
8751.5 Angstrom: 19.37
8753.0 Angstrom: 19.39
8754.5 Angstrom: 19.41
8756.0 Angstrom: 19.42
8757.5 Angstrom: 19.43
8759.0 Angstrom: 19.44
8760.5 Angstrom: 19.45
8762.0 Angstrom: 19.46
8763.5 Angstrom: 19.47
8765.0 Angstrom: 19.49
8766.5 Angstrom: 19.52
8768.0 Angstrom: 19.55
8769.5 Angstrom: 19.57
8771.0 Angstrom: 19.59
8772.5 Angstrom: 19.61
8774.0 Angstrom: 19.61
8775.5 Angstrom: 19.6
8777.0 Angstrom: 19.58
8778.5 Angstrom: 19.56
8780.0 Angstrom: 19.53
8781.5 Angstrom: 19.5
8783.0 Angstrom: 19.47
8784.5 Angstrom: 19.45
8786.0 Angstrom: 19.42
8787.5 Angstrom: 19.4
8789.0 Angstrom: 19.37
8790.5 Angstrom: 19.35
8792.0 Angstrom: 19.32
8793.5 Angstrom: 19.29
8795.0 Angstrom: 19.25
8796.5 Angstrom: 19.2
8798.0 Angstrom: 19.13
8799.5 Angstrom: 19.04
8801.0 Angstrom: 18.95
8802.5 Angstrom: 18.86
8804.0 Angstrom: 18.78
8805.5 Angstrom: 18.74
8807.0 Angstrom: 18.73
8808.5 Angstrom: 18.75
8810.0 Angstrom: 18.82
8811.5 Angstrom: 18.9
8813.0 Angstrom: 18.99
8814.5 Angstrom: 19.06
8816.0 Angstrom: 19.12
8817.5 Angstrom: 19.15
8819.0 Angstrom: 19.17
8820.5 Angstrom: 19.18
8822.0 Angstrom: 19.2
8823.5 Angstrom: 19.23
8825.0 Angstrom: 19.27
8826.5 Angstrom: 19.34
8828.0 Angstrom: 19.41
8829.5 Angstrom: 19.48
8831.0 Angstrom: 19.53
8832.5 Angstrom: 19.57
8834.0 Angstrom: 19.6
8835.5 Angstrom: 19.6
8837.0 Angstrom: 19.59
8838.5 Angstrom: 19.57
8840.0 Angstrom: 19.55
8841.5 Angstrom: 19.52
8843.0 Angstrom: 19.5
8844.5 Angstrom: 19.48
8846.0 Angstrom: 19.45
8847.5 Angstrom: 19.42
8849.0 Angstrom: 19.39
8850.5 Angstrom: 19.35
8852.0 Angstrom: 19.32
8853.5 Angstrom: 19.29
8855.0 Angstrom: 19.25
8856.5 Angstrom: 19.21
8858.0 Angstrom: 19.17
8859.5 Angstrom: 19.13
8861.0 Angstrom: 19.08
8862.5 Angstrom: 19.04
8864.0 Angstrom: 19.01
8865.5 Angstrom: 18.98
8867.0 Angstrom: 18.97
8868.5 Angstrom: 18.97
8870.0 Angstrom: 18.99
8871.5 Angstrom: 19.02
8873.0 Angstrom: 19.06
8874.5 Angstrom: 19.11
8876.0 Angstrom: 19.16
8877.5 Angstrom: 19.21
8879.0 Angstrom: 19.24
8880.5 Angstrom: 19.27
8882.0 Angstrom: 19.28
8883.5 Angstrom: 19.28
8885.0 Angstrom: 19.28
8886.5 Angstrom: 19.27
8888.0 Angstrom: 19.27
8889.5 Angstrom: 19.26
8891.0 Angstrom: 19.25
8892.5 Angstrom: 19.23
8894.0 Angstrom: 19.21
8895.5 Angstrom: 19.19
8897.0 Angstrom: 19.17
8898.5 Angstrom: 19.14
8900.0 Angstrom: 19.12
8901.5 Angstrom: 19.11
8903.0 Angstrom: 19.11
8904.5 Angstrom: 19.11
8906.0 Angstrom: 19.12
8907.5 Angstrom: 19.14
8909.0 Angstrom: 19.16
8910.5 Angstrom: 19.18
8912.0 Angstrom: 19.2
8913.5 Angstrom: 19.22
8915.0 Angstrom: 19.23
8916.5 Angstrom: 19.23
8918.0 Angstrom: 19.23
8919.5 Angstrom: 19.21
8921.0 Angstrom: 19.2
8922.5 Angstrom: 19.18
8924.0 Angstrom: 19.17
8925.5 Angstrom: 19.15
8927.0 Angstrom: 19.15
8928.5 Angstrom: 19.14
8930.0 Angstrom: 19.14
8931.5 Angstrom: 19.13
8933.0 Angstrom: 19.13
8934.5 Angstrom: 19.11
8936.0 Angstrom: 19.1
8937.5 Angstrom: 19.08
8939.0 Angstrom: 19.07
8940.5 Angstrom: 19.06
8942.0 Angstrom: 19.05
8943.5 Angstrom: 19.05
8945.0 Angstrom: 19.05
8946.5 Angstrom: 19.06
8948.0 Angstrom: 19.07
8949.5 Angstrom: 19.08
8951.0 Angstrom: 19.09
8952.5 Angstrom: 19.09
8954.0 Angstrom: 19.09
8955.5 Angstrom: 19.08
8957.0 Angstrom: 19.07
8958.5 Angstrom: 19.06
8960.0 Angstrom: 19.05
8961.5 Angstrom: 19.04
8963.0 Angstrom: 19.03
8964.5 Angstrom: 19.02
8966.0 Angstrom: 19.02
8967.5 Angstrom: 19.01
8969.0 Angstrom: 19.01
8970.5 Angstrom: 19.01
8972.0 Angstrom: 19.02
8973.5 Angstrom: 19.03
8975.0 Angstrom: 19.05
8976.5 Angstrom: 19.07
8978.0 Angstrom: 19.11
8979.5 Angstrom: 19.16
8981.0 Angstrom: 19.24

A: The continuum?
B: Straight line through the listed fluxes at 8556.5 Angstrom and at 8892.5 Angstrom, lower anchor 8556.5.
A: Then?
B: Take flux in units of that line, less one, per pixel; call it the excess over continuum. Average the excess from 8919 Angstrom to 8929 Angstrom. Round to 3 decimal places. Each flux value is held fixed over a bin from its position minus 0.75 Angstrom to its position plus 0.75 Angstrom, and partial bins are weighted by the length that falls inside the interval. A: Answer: -0.001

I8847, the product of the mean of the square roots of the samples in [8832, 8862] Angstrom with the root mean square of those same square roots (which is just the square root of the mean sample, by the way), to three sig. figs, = 19.4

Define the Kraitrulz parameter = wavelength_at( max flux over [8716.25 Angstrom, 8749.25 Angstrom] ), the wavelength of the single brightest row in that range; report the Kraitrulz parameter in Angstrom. 8717.0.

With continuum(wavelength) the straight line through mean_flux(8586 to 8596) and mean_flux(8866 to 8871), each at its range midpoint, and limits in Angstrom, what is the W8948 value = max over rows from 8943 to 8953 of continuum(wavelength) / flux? 0.98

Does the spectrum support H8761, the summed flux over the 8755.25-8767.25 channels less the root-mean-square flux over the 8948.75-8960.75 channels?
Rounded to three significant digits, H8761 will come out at 137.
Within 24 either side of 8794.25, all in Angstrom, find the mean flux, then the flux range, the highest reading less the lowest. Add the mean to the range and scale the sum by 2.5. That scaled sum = 50.3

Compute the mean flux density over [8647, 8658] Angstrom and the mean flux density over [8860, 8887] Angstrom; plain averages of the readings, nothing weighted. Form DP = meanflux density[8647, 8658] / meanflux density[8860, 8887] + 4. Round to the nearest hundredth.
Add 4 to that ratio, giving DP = 4.99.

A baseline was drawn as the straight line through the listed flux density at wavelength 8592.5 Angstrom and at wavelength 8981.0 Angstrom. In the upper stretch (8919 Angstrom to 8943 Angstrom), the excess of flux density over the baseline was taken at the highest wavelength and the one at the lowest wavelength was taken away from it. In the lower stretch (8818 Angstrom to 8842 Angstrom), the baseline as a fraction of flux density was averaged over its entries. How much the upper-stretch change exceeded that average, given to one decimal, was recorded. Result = -1.1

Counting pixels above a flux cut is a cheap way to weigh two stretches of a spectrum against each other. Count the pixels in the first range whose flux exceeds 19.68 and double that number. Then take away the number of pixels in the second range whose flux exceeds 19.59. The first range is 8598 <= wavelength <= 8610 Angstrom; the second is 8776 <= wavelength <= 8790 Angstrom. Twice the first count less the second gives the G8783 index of 16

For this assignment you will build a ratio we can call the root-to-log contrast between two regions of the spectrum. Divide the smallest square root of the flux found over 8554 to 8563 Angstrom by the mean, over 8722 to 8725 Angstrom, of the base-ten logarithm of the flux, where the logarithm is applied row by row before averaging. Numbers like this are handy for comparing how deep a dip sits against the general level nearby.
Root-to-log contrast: 3.42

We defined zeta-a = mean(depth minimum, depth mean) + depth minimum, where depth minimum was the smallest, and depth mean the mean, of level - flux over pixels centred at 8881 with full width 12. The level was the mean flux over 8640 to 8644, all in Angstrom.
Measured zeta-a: 1.3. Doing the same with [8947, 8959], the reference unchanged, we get 1.7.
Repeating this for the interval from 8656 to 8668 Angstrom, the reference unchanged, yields 3.9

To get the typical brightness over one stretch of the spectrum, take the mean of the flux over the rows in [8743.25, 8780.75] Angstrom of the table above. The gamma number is 19.5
